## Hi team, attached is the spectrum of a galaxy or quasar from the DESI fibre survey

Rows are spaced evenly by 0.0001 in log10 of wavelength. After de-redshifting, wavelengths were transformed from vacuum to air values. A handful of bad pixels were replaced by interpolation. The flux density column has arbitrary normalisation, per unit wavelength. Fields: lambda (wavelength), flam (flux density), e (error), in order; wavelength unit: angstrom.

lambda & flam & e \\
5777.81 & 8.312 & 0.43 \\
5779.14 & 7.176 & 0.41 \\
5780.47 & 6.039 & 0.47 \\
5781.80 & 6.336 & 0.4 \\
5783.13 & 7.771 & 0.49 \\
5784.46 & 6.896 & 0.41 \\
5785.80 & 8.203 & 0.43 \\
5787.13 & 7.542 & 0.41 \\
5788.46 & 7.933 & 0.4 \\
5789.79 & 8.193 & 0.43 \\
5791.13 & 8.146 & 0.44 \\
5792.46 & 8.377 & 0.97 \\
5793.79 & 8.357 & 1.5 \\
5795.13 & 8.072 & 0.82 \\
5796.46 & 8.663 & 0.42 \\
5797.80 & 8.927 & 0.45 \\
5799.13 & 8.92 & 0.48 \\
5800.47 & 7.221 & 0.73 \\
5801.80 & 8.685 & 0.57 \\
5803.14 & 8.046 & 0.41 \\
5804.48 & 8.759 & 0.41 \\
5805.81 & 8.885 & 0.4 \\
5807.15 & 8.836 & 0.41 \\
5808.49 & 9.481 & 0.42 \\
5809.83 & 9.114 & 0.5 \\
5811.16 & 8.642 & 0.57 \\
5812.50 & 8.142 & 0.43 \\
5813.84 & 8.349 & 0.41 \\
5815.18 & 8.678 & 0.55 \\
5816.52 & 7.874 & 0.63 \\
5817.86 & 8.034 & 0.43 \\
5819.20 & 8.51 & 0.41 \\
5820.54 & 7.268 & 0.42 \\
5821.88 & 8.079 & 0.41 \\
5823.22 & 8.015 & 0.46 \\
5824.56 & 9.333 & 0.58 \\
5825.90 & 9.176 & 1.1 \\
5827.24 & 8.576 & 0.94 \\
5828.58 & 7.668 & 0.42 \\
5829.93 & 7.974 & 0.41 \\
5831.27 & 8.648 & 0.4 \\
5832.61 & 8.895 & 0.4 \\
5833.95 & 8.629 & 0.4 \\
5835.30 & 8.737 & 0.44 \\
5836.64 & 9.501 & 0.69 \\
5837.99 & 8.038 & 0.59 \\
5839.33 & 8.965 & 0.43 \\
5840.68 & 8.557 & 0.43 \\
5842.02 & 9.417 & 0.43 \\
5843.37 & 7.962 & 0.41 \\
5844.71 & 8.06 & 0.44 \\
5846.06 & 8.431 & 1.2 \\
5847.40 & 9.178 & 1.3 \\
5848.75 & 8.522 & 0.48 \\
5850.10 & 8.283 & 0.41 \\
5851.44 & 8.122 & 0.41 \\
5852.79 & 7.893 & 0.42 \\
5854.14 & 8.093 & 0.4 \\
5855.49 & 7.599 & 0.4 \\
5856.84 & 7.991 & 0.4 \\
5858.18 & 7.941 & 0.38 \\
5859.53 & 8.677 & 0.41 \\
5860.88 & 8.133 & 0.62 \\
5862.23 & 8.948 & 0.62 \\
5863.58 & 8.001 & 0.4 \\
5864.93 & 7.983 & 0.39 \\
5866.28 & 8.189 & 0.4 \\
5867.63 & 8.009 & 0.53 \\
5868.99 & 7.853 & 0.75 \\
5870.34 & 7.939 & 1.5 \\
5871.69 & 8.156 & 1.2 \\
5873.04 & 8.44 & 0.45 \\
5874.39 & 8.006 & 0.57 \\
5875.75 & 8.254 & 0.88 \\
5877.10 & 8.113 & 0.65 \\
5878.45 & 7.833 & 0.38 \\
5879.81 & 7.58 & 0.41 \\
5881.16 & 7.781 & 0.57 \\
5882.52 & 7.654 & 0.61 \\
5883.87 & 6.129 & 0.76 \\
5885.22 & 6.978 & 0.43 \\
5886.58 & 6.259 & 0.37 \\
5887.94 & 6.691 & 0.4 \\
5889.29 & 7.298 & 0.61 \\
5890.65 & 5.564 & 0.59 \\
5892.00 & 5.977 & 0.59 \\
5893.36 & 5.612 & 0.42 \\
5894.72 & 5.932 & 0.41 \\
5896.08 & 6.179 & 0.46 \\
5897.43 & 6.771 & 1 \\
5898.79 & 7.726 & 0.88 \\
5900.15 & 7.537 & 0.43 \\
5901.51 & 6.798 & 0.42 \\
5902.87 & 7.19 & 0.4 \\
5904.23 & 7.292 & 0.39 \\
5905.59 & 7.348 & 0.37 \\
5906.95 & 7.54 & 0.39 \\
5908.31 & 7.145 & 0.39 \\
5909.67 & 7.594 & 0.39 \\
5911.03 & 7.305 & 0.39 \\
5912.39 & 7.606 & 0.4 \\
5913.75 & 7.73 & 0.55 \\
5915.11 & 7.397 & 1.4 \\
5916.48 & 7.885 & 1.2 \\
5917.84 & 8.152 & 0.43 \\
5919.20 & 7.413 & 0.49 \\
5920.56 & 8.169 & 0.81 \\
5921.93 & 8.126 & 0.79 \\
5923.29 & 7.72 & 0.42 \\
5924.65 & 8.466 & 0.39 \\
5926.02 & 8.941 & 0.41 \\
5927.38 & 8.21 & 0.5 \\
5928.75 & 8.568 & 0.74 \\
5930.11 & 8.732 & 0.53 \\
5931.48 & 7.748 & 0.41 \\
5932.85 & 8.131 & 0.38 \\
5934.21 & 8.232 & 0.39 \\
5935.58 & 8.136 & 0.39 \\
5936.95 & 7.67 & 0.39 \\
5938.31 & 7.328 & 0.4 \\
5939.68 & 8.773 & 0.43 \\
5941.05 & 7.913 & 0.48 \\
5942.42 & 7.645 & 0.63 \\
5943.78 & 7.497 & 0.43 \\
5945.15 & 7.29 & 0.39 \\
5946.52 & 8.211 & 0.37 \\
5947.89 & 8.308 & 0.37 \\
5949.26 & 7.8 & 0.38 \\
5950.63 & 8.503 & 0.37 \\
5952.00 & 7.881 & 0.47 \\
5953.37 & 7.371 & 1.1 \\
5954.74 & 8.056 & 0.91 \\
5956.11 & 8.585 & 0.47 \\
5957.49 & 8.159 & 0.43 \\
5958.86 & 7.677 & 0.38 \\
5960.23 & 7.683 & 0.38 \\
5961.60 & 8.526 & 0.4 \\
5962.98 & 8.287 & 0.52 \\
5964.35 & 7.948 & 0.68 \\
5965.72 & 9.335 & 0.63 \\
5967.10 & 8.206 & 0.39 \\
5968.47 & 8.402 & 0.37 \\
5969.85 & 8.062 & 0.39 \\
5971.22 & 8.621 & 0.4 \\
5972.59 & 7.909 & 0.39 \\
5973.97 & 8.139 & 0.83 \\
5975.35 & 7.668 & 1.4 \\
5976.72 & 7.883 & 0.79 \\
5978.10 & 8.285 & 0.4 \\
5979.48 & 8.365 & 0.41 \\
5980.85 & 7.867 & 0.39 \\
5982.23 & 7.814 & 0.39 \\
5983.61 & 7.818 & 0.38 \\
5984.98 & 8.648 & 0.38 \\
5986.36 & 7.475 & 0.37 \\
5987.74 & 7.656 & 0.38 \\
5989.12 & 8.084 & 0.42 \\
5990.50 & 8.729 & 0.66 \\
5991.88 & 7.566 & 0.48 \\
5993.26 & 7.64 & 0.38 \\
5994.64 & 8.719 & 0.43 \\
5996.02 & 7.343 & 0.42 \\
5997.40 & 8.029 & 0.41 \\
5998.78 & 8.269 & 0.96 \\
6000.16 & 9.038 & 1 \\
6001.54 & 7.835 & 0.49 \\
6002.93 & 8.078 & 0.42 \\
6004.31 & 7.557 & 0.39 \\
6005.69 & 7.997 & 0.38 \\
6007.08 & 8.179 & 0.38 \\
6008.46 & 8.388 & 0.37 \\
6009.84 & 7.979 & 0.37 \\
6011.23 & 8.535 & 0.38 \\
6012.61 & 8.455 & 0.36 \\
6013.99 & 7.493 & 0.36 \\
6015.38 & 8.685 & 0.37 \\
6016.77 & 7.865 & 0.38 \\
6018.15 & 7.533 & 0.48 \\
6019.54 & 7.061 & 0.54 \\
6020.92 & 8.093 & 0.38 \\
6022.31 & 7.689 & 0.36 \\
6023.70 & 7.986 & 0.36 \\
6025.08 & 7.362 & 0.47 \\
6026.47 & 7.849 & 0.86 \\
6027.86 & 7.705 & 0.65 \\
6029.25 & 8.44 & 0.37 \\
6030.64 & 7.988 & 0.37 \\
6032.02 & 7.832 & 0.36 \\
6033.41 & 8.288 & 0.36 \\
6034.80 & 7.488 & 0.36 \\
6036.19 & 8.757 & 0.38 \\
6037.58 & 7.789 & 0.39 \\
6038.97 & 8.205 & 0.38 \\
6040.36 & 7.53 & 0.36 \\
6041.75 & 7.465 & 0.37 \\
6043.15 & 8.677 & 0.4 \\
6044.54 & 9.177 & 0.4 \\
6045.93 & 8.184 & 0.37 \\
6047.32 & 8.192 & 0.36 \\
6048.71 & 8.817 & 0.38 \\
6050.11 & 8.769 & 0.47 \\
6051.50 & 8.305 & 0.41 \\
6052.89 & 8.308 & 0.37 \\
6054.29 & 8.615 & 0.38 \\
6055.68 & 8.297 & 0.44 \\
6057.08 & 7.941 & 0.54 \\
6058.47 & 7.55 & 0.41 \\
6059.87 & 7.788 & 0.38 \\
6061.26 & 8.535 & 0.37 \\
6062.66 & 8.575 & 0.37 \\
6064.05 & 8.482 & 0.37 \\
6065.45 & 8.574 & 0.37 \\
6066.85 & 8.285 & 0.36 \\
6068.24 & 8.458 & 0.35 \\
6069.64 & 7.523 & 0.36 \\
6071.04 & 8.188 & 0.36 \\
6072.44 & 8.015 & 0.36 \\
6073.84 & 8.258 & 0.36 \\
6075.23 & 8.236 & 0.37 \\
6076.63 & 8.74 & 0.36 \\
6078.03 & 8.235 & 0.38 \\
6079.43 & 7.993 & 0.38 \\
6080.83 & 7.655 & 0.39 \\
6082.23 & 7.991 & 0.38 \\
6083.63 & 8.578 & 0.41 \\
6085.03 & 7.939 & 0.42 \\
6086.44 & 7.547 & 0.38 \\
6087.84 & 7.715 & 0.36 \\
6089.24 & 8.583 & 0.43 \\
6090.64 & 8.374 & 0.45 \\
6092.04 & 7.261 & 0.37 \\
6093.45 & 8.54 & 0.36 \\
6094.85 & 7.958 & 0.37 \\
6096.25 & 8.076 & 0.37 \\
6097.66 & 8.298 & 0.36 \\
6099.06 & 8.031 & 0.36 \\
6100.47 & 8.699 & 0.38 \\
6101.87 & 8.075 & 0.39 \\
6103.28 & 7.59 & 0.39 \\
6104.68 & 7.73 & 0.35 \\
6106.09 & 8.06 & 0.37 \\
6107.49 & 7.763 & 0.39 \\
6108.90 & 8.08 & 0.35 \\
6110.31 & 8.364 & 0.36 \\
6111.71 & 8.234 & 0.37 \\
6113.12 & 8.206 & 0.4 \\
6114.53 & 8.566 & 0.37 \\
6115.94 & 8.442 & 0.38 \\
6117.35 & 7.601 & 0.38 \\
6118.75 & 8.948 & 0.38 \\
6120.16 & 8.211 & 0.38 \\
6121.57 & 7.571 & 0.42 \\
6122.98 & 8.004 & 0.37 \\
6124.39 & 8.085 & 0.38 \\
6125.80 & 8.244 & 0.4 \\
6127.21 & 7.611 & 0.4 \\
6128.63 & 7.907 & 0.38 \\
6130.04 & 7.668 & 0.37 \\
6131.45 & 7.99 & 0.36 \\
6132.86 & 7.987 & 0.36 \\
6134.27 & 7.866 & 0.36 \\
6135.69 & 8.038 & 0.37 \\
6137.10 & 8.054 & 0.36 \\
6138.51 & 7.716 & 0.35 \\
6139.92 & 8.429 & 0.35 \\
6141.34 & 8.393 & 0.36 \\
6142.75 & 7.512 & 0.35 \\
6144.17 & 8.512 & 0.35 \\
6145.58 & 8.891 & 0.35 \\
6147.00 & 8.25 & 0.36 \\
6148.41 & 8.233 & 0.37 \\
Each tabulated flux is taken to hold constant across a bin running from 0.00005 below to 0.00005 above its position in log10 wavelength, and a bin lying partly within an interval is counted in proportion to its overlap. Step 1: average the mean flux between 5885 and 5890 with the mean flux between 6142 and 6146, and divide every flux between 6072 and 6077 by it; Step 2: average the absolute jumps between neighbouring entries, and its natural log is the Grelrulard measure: -3.38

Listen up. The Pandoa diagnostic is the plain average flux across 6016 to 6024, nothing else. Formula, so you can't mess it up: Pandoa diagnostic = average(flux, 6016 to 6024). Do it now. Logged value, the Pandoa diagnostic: 7.70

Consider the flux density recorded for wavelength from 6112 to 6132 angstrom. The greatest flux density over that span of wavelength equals 8.948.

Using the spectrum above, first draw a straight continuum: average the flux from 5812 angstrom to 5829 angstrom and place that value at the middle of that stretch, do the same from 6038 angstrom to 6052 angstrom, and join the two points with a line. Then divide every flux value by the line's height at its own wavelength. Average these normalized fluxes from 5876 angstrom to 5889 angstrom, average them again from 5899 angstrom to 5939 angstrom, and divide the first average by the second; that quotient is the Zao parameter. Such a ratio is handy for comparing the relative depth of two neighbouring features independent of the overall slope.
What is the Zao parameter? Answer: 0.93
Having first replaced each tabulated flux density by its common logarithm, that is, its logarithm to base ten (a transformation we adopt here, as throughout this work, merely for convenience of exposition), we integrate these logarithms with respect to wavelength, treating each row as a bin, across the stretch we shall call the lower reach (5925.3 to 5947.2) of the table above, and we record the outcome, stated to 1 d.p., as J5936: 19.8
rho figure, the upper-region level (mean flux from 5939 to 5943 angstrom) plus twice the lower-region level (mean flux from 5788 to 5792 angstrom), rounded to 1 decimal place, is 24.3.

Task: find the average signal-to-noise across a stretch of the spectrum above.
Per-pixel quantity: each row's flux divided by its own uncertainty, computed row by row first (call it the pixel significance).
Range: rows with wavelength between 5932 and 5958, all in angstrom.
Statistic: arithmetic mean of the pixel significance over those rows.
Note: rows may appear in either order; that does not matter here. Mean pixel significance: 18.1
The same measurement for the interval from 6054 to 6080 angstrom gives 21.7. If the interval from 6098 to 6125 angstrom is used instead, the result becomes 21.6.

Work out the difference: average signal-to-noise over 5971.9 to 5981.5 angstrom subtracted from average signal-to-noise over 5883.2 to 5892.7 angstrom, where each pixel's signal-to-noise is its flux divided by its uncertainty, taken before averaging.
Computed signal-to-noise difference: -2.5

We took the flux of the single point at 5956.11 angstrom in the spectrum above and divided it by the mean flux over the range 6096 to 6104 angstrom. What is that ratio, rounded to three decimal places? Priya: 1.056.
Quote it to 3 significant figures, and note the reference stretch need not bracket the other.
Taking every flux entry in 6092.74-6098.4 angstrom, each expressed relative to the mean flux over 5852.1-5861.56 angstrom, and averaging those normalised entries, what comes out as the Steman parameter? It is 1.02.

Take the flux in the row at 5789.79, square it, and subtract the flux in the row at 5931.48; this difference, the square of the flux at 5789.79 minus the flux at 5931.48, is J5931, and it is 59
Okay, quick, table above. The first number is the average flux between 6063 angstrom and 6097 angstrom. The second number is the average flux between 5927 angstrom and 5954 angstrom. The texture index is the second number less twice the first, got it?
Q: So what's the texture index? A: -8.3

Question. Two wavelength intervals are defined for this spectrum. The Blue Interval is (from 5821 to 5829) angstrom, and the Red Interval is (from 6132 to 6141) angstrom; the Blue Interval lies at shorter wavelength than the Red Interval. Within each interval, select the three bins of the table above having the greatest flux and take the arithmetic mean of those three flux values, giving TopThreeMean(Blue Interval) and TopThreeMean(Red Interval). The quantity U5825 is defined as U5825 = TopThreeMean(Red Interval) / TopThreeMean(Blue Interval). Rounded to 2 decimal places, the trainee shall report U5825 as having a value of 0.91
